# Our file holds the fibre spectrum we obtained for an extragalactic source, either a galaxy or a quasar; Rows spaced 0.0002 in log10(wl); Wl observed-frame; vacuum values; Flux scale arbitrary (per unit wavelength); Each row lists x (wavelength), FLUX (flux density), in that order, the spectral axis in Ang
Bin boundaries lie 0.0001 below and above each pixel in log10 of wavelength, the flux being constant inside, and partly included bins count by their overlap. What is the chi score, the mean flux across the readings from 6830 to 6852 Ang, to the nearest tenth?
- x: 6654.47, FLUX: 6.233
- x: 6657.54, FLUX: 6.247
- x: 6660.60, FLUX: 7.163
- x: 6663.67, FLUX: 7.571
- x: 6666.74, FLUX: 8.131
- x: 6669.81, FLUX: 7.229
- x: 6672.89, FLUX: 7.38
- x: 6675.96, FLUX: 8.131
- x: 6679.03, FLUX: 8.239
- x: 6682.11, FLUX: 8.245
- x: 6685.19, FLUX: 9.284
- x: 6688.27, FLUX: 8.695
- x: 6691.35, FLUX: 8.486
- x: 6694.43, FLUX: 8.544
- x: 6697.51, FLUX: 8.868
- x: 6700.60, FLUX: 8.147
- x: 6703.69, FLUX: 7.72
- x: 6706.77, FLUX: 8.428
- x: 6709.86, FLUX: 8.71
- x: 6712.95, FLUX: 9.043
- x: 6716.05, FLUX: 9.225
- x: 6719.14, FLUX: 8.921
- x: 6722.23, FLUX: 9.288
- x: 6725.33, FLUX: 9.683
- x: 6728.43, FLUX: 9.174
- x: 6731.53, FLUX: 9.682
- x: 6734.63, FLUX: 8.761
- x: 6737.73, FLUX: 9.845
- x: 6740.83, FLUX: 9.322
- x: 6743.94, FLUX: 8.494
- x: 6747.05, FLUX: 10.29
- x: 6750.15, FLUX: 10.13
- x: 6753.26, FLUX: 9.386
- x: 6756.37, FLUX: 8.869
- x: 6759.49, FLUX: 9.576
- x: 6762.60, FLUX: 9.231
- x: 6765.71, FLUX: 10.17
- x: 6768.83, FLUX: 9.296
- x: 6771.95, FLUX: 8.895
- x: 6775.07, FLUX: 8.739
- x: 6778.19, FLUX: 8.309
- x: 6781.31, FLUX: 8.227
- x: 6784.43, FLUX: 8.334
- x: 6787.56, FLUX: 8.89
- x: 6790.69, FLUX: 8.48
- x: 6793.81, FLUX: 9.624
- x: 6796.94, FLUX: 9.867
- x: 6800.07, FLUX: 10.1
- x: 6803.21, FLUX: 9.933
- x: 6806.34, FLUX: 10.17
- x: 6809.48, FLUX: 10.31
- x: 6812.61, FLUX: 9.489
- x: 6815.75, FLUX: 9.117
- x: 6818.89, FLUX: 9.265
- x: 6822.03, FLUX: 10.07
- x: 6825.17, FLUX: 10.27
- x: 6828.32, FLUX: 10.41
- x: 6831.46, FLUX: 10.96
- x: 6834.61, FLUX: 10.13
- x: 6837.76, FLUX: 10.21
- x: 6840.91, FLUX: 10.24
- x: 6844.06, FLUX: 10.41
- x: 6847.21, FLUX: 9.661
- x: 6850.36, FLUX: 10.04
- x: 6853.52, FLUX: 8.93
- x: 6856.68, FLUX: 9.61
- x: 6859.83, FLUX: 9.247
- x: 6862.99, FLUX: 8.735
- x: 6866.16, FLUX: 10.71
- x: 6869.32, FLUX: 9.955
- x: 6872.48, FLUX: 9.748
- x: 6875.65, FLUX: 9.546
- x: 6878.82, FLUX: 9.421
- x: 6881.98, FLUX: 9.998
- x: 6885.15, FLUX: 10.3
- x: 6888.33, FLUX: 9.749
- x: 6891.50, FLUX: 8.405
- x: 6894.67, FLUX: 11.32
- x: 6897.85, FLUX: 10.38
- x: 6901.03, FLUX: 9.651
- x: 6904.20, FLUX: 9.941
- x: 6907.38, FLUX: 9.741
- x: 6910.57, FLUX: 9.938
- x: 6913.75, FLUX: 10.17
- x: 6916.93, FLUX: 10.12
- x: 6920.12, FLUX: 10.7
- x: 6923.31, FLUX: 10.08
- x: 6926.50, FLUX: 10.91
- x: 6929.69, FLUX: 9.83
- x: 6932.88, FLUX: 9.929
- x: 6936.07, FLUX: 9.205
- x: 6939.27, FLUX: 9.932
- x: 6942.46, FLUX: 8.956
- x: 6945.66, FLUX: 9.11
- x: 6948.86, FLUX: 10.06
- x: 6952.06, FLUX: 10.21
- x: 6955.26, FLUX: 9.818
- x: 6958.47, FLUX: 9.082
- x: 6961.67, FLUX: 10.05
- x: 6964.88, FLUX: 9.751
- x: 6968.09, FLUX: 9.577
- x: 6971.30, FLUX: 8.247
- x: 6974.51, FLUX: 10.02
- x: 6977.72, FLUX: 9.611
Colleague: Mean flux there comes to 10.2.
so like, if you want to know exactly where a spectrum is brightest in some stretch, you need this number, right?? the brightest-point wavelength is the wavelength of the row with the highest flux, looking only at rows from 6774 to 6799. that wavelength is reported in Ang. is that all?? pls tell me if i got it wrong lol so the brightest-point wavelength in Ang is 6796.94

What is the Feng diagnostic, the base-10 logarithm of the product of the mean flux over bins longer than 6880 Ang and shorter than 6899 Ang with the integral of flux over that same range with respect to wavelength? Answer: 3.28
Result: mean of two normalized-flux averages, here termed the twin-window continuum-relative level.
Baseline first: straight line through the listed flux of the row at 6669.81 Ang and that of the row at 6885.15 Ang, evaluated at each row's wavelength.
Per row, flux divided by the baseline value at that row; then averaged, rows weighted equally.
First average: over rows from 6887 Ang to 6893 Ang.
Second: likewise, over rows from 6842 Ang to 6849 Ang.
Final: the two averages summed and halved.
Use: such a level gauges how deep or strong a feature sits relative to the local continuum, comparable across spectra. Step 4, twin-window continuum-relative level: 0.95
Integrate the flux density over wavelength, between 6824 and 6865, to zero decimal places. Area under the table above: 406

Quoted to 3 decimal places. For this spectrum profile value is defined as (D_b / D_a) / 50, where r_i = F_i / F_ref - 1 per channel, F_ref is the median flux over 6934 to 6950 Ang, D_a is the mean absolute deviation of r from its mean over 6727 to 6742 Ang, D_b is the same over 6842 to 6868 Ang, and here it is 0.033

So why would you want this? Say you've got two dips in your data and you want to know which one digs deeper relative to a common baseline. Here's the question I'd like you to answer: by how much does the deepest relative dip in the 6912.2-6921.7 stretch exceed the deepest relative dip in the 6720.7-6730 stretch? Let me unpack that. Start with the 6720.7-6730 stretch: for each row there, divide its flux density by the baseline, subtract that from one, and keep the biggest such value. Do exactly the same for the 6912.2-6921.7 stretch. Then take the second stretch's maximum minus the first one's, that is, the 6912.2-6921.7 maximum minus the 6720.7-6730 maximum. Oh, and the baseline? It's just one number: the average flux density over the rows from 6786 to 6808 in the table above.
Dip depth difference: -0.10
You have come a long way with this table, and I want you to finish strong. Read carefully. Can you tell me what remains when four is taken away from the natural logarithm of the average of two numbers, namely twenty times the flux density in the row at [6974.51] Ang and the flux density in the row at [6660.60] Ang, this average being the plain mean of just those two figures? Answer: 0.64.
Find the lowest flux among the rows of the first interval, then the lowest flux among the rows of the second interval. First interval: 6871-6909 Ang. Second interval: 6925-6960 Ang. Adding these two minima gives 17.4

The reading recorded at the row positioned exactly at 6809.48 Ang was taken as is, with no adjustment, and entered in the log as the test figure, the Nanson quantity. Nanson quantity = 10.31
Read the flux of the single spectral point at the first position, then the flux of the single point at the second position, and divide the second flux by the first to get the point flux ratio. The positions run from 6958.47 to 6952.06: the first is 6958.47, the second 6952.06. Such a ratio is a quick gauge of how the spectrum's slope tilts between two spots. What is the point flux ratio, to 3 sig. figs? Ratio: 1.12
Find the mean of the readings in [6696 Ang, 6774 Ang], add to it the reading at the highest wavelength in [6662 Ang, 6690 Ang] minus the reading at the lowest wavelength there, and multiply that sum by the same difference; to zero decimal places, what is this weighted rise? 12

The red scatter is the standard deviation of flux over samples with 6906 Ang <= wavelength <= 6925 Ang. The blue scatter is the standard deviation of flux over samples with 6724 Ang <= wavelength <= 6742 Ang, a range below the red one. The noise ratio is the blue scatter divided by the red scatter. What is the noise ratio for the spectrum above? 1.26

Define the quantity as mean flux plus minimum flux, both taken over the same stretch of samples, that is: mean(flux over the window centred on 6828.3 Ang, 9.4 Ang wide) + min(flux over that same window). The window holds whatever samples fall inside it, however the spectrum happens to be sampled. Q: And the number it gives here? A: 20.8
